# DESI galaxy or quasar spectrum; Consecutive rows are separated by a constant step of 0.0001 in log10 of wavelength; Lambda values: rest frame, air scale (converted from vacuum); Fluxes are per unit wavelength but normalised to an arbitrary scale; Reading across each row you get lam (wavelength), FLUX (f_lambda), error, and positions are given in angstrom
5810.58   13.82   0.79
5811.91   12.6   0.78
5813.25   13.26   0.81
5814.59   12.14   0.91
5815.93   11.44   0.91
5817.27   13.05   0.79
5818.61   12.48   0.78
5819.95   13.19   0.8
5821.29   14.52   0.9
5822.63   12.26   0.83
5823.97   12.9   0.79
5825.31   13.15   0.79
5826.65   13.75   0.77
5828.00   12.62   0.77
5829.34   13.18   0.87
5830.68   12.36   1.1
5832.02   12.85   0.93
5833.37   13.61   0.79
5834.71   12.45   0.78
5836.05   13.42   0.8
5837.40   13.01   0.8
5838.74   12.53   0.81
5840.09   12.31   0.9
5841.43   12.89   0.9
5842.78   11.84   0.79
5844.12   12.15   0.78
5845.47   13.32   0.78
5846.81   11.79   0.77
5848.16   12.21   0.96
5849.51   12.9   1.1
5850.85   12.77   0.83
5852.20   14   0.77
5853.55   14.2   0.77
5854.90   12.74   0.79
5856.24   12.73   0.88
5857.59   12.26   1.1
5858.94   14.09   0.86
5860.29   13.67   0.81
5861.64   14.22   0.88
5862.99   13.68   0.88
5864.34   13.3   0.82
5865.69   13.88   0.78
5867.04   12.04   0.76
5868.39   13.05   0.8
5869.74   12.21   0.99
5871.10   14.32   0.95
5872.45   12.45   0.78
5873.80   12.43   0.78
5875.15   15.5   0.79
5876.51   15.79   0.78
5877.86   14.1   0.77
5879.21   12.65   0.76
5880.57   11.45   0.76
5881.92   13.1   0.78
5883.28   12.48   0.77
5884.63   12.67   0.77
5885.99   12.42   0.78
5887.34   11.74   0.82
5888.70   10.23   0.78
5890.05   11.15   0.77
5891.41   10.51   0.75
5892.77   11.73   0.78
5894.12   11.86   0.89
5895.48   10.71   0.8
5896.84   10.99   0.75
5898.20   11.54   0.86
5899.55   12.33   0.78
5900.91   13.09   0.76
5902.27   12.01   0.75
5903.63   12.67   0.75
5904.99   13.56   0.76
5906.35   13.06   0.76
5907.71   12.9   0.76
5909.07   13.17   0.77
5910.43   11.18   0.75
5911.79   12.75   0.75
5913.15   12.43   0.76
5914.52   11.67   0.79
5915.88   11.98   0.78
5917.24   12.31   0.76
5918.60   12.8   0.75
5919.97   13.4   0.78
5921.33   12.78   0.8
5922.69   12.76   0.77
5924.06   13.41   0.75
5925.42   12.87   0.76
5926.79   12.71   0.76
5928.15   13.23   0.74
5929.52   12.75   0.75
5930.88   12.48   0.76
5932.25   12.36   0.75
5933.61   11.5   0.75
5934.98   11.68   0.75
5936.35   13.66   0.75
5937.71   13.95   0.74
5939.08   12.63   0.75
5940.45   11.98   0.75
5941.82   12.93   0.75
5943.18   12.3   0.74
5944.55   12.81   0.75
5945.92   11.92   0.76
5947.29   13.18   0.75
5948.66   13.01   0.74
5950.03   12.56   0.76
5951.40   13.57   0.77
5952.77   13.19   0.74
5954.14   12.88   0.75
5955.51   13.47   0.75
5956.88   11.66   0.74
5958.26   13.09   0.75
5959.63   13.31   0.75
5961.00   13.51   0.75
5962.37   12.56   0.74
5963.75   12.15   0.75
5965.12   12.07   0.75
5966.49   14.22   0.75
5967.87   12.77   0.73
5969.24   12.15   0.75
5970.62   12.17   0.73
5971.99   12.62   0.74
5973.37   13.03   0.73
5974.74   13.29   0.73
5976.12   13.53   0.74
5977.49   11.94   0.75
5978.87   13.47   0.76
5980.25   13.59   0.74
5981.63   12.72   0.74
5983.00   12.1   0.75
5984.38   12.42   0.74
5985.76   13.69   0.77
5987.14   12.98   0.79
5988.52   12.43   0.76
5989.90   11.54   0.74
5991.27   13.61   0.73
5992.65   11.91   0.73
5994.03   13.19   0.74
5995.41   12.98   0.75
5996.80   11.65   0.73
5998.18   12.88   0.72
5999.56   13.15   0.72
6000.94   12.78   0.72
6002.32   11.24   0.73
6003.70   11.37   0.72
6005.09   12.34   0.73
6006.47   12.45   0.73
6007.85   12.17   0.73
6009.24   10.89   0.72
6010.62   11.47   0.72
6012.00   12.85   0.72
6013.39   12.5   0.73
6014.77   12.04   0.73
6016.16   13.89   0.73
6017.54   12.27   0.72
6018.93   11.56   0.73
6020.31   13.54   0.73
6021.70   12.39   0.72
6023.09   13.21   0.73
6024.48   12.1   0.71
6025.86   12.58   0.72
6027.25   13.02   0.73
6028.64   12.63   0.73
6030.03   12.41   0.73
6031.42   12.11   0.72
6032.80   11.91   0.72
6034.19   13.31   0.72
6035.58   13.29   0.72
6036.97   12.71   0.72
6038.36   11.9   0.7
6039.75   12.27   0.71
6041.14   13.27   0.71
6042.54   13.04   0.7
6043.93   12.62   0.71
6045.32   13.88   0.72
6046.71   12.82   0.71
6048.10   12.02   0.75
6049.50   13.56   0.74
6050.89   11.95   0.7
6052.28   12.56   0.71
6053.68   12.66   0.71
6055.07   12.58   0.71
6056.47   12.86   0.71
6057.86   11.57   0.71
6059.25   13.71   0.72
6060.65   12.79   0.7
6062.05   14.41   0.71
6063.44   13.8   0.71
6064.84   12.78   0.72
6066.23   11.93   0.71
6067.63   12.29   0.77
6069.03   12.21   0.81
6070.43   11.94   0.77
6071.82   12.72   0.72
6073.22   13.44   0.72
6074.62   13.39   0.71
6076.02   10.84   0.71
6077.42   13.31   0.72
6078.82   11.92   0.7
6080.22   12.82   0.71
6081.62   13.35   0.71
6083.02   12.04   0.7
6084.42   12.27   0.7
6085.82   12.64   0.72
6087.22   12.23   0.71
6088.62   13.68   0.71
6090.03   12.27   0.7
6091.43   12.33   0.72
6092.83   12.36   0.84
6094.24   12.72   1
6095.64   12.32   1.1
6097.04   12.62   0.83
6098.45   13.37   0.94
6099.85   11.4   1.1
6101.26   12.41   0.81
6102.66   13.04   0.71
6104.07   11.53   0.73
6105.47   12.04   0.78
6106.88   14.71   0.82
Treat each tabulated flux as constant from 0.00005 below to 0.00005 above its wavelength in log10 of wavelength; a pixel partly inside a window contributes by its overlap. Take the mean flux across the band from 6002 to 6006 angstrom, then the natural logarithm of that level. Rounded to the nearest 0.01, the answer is 2.46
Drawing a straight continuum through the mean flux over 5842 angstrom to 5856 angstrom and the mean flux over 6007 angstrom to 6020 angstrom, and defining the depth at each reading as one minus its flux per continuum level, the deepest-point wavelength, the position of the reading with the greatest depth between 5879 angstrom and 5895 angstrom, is 5888.70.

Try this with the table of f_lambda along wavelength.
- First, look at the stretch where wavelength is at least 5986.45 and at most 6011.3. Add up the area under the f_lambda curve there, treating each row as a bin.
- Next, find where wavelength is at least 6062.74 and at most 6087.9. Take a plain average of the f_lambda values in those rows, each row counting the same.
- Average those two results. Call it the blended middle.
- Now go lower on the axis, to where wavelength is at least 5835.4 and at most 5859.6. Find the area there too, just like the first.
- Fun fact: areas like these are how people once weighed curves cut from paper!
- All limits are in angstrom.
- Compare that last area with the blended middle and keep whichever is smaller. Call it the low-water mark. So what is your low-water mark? 159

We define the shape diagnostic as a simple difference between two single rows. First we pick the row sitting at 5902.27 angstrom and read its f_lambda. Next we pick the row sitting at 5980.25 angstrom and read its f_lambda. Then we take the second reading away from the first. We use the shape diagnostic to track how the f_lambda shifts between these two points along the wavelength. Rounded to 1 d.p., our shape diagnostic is -1.6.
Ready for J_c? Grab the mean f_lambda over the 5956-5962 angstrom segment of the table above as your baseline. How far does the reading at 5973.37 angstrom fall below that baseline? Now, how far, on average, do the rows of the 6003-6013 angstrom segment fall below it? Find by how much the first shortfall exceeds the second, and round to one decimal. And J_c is -1.1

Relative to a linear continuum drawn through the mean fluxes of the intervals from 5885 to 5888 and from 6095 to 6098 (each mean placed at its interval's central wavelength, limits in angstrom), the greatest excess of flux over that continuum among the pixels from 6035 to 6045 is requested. 0.9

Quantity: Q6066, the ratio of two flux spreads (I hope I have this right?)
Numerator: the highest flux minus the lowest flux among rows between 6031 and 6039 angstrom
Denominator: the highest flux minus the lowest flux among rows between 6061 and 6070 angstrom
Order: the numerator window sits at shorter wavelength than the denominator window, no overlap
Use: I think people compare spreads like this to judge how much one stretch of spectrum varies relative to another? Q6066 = 0.6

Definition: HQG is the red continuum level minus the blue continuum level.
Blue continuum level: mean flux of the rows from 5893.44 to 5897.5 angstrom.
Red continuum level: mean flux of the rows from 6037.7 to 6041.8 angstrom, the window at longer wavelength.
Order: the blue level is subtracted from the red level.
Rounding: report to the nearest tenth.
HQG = 1.3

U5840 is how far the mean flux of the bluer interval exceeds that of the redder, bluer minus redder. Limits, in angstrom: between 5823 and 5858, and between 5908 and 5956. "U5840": 0.15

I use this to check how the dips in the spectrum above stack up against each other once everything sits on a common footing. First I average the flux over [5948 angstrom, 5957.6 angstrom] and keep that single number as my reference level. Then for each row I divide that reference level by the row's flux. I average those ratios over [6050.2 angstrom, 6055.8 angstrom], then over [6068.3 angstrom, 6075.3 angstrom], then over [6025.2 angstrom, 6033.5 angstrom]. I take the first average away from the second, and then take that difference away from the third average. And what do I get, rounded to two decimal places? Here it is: 1.06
